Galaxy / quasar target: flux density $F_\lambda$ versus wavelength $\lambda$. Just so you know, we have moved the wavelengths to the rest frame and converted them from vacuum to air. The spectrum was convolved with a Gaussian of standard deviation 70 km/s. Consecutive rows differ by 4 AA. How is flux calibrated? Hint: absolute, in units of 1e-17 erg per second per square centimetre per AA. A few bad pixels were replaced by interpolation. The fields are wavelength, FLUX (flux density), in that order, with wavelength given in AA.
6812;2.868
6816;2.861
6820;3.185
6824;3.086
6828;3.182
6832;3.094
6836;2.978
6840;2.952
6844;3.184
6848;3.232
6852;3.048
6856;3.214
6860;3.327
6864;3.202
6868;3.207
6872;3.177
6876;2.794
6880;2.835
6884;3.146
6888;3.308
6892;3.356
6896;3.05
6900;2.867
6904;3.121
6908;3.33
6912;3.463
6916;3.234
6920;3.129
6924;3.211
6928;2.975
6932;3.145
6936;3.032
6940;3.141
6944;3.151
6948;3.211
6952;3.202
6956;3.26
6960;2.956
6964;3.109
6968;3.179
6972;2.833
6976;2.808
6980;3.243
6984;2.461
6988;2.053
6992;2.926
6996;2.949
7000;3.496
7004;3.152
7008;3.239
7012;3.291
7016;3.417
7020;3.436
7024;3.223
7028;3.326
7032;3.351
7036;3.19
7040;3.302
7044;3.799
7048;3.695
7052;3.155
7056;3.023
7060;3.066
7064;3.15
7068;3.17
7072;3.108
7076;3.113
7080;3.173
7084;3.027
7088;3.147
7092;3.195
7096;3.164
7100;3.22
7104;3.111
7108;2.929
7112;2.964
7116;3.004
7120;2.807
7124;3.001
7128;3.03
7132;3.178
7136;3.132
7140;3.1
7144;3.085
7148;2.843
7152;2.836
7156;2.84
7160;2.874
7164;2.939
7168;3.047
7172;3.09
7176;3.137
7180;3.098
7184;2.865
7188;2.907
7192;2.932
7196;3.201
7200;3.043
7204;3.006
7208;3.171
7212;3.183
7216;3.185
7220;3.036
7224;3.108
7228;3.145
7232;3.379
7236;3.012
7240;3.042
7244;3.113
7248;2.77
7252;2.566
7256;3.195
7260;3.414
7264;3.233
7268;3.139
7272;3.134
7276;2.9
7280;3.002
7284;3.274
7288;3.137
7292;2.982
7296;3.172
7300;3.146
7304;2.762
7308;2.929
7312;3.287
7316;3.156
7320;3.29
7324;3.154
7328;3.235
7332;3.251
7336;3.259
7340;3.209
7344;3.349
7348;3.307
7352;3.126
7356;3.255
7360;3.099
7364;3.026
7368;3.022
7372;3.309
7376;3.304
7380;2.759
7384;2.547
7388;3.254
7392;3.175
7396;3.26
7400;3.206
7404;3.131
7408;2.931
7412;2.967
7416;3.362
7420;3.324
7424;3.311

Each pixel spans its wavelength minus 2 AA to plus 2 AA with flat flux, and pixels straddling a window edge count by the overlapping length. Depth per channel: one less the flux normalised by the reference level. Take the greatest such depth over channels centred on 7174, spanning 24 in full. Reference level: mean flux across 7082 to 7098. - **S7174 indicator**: 0.086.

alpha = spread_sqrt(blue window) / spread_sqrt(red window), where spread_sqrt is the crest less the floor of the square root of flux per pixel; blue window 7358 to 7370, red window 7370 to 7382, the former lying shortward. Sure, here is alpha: 0.14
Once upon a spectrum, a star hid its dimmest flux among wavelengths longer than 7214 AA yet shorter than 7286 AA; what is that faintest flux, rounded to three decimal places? 2.566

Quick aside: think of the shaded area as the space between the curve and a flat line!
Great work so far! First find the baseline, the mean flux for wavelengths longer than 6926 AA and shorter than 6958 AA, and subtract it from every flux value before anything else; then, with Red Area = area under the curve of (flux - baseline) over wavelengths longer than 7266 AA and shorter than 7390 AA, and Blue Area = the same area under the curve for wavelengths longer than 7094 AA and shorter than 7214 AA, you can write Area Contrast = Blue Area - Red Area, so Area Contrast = -12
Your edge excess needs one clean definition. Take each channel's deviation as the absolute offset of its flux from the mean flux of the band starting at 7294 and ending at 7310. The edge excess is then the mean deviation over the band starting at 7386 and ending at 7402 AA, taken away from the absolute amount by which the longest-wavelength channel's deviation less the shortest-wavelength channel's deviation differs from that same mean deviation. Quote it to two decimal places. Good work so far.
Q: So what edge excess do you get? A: 0.05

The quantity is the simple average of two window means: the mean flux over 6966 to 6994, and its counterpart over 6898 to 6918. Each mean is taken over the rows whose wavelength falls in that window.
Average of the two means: 2.99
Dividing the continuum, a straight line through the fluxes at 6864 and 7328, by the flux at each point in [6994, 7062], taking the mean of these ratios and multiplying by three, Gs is 2.93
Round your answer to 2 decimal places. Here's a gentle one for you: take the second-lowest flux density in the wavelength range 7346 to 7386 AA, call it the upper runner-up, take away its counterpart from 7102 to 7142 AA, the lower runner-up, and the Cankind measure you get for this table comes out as -0.17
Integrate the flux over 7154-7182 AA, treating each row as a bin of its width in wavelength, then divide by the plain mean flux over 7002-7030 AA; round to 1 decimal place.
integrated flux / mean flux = 25.5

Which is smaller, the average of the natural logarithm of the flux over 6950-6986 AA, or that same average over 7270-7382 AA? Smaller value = 1.10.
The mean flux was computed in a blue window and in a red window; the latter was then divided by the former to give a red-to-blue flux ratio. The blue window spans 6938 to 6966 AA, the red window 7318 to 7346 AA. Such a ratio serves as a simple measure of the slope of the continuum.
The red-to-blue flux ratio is 1.03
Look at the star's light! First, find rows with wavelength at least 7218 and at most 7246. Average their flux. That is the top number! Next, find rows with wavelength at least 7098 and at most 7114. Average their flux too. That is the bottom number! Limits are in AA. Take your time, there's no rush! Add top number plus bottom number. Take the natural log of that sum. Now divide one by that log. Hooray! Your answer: 0.549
